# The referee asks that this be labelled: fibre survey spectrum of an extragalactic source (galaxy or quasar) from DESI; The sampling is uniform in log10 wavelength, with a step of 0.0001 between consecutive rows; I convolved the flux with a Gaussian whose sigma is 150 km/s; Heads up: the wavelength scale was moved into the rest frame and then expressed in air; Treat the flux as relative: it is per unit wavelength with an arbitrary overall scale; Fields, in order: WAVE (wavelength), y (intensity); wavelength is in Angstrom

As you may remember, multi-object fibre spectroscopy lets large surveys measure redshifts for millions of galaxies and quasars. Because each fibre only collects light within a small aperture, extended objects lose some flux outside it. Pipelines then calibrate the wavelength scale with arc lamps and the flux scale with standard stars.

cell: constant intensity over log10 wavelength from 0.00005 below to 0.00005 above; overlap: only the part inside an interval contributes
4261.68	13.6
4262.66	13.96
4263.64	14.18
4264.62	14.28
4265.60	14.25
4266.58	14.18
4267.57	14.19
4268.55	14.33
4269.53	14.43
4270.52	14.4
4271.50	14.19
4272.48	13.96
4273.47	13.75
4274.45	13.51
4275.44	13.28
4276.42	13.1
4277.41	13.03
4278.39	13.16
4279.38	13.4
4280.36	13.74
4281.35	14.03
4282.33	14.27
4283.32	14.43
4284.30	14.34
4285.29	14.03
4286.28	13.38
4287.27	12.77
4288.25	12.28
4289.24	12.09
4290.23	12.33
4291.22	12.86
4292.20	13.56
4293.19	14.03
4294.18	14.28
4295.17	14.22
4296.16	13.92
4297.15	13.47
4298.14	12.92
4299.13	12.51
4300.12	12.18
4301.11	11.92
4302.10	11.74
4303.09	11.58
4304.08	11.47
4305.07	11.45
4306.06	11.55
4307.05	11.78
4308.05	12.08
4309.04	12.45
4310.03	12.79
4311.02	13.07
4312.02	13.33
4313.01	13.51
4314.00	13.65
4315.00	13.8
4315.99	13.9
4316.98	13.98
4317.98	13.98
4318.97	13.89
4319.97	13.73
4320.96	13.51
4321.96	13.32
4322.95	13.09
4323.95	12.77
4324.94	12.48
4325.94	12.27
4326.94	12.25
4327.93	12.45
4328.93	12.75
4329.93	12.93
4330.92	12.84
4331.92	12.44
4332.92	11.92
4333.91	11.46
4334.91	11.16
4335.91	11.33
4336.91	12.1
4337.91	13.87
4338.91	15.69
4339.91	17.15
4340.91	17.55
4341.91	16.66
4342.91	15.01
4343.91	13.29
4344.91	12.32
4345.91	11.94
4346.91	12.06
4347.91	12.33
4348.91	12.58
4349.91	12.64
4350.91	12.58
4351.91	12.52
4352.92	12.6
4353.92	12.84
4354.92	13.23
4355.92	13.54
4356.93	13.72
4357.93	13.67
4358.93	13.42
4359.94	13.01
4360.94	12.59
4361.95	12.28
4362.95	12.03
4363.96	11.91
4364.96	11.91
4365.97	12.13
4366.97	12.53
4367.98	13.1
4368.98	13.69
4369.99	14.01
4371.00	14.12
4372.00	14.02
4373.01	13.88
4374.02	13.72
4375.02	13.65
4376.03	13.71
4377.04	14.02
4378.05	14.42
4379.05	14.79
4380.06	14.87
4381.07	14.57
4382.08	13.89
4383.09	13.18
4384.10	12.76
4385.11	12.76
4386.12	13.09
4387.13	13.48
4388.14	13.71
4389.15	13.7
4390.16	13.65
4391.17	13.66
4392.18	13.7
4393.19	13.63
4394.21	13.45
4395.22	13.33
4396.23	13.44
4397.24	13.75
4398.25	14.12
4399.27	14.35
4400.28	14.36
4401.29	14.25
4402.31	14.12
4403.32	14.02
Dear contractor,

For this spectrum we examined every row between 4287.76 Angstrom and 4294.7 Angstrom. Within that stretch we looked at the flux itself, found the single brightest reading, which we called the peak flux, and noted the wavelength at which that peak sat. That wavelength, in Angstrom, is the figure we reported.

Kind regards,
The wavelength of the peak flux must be 4294.18 Angstrom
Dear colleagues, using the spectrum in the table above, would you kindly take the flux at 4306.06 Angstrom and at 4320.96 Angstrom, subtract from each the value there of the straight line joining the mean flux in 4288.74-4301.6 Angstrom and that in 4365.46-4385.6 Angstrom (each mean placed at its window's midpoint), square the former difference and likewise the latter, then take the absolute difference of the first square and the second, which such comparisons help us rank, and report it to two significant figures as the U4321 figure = 2.6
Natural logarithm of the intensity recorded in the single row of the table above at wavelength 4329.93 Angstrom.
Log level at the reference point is 2.56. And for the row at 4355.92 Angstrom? 2.61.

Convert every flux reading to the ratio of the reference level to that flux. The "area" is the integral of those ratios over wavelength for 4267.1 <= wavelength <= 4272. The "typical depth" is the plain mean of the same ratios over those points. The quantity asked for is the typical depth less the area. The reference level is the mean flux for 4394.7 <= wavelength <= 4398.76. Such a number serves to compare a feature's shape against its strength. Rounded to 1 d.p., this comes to -3.7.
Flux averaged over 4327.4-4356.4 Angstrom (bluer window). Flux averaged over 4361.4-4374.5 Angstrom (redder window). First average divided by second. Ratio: 1.01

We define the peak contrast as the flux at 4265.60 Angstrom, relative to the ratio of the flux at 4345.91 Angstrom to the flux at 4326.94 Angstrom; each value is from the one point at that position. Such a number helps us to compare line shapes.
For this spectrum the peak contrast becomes 14.6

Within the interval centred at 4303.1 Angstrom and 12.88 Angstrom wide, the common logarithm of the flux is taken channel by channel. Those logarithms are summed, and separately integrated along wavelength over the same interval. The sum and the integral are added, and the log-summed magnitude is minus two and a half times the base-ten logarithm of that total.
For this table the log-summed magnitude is -3.62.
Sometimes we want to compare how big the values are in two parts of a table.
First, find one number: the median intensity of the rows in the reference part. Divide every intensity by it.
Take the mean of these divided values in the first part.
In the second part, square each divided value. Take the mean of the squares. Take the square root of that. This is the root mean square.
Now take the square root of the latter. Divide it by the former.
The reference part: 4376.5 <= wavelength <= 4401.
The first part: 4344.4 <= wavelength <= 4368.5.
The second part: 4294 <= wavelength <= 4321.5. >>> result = 1.05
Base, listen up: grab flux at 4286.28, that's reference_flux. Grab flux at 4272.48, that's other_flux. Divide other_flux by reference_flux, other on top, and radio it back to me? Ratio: 1.04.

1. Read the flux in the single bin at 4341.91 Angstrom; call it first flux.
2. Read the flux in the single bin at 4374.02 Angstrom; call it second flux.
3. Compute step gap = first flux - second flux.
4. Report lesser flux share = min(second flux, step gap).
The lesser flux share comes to 2.9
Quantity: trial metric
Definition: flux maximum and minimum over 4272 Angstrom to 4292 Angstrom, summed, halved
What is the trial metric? 13.3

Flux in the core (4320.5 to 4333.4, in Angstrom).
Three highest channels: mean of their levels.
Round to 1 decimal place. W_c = 13.3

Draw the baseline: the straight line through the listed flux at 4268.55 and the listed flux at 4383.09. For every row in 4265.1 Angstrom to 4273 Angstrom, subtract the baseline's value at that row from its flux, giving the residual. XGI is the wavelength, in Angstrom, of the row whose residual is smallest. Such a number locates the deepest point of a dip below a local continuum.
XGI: 4272.48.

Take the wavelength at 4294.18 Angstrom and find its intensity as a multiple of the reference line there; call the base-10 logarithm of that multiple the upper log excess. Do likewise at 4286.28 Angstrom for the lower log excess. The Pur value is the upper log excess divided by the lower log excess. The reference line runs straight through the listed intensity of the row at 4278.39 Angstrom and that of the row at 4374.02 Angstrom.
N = 5.7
